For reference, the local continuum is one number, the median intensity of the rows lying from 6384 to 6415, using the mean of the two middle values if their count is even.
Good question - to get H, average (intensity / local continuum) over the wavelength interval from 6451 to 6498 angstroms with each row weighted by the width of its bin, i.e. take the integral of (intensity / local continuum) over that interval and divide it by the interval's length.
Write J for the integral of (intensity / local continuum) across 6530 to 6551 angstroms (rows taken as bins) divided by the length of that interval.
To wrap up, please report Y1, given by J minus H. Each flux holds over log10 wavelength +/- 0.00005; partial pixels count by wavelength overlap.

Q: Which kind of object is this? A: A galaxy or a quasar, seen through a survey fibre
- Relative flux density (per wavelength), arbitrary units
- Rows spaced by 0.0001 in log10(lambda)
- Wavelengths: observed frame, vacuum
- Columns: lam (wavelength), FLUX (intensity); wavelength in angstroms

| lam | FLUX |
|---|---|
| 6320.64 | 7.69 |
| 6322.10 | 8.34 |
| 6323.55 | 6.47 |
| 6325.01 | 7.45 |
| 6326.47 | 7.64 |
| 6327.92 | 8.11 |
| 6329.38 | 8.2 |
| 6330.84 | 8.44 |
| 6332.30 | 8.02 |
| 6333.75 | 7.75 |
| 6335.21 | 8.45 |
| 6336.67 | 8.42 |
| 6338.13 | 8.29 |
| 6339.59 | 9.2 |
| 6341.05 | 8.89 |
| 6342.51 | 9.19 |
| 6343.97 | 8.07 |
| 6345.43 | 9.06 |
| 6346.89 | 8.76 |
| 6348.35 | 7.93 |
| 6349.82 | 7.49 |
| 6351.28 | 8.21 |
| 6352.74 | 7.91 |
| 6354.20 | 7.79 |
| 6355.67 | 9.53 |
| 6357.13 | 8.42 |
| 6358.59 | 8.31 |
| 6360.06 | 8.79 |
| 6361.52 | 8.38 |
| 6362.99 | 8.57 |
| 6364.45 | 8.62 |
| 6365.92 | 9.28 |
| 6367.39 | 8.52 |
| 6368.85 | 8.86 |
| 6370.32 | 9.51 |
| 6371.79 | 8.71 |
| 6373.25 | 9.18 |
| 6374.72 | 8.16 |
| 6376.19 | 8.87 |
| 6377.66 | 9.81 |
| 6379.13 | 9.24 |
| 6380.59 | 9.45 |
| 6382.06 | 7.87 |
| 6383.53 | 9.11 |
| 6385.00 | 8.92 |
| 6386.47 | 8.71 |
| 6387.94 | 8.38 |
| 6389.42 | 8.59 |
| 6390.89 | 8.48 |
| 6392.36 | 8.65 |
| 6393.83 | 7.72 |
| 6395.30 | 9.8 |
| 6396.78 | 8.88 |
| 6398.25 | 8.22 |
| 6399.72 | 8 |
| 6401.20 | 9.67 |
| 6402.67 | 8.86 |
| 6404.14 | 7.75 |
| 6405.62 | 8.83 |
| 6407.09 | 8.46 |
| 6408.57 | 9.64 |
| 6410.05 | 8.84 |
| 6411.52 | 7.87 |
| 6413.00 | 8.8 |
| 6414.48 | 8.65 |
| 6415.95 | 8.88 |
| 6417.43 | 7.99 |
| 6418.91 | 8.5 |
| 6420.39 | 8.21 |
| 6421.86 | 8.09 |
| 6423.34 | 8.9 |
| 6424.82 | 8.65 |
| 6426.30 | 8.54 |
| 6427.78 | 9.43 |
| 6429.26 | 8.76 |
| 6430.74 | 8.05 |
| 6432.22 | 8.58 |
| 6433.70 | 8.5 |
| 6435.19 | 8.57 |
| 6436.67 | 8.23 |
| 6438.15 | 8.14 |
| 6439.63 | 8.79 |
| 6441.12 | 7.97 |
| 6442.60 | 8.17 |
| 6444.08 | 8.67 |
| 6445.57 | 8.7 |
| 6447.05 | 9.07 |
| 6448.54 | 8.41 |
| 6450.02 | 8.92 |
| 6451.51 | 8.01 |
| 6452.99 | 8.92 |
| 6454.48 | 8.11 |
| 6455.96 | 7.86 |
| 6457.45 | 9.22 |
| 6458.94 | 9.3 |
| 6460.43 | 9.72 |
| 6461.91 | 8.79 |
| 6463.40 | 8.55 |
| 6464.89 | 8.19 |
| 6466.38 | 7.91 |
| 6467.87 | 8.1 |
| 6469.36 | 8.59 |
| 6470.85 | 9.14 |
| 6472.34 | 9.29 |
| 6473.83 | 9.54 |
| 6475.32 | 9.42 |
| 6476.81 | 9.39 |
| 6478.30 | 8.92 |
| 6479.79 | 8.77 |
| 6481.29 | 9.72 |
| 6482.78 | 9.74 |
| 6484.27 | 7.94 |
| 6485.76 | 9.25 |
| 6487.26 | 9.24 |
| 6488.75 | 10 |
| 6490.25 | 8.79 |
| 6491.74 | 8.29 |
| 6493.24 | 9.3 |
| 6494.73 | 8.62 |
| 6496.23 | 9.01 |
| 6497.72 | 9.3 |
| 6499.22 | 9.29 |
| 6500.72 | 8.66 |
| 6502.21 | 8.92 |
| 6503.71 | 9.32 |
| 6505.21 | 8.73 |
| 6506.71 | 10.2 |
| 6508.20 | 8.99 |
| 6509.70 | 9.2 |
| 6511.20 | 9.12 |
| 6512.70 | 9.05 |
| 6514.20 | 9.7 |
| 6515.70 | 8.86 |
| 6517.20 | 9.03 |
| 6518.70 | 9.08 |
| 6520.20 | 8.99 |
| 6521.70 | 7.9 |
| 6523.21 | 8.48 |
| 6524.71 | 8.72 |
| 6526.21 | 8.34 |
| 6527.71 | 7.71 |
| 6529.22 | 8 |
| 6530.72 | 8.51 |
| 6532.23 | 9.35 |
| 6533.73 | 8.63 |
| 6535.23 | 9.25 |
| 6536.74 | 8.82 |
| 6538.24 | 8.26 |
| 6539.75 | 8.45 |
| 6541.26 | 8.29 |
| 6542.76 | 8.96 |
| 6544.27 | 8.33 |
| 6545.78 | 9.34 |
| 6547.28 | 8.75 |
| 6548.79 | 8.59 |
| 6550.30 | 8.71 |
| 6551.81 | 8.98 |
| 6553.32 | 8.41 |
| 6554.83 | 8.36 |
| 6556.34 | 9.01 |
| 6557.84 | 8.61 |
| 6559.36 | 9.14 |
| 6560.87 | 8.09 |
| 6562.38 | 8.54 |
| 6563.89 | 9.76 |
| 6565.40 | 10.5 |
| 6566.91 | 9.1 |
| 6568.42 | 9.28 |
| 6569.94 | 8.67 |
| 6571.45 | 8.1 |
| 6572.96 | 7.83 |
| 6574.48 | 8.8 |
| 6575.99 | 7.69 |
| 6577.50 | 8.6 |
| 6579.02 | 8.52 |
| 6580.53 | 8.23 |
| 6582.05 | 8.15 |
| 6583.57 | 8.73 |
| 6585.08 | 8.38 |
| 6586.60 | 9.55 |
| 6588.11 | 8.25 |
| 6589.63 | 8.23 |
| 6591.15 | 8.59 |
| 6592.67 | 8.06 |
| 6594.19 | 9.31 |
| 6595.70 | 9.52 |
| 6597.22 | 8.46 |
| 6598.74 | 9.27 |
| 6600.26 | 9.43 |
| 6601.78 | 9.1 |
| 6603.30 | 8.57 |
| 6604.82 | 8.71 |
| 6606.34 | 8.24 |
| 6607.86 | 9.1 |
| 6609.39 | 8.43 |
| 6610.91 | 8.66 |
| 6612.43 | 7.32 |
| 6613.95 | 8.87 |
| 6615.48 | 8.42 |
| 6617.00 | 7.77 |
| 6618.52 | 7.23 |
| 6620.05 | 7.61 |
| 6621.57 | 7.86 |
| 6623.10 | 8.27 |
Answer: -0.02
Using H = 1.03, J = 1.009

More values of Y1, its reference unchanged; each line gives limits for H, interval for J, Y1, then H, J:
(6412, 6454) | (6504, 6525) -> 0.06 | 0.99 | 1.042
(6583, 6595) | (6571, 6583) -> -0.05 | 1.00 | 0.954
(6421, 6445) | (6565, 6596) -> 0.02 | 0.98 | 0.999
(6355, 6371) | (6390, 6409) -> -0.01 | 1.02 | 1.003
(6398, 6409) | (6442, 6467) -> -0.01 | 1.00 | 0.997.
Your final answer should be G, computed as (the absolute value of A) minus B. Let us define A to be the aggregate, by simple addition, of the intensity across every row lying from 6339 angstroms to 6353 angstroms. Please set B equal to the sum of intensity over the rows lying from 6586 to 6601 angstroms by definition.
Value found -4.0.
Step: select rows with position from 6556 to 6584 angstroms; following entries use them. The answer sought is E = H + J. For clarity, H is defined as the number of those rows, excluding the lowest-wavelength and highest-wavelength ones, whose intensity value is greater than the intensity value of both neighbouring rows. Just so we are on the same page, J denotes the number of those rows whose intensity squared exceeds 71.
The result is 18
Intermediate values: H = 5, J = 13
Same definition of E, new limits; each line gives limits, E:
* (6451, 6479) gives 16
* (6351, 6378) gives 17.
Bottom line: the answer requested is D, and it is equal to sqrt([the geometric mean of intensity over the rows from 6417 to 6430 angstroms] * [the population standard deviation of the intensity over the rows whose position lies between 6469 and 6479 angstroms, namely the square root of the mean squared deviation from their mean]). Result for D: 1.62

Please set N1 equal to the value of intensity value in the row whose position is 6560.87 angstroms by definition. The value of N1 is 8.09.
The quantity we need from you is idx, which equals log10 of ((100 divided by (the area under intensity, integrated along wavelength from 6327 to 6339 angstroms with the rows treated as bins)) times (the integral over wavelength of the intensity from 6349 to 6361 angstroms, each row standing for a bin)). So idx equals 2.00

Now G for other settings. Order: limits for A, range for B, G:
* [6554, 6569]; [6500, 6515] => -1.5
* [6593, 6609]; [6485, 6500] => -1.4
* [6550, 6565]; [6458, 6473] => 0.0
